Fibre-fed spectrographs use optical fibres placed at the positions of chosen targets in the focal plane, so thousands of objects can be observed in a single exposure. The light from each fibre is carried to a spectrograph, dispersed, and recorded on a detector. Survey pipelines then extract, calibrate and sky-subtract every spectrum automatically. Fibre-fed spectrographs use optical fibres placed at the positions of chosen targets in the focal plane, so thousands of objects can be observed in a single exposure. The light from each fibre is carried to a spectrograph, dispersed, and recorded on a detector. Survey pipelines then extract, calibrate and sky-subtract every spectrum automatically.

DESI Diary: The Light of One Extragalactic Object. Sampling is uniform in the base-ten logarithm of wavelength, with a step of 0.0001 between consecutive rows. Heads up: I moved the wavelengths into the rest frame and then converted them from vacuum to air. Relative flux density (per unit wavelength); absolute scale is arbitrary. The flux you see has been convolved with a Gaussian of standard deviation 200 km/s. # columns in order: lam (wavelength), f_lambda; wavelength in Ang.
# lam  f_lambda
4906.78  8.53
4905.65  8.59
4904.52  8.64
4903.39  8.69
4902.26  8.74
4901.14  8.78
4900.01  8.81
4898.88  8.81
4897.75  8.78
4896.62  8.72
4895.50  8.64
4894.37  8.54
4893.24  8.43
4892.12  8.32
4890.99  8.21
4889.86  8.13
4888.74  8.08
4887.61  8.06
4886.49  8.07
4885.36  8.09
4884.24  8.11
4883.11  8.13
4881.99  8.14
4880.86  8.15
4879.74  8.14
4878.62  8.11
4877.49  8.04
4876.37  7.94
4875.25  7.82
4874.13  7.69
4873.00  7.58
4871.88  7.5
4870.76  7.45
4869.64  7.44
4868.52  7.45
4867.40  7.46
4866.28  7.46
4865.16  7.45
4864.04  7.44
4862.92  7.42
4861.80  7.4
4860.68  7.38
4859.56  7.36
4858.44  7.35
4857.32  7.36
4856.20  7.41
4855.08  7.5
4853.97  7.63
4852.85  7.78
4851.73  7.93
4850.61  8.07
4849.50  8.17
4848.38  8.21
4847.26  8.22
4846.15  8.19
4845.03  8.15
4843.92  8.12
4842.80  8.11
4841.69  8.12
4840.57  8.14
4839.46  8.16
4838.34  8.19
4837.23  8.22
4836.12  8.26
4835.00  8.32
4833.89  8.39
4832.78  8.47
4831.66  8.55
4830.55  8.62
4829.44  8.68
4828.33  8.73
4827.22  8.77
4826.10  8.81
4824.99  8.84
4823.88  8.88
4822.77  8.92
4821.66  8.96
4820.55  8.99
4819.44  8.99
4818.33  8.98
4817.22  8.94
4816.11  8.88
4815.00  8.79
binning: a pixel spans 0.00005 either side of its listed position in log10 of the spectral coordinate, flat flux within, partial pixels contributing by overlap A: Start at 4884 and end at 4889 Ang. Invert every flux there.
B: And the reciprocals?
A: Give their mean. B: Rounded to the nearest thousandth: 0.124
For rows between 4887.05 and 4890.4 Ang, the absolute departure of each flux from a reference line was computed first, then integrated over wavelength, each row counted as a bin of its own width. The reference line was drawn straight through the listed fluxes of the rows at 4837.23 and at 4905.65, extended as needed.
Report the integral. 1.4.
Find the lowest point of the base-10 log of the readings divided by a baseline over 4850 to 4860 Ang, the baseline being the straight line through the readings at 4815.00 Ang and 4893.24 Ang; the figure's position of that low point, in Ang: 4858.44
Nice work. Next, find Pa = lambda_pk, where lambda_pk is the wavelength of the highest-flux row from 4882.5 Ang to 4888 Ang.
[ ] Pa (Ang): 4883.11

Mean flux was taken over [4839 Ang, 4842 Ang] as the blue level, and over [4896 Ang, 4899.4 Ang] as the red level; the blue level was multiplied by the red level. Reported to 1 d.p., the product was 71.4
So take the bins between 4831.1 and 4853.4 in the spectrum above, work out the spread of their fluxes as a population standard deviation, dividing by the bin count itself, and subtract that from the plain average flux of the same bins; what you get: 8.02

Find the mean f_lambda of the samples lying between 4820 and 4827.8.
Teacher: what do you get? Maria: 8.9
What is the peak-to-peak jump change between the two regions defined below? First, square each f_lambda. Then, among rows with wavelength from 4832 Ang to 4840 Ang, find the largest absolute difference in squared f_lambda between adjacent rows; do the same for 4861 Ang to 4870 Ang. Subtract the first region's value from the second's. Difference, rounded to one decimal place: -1.1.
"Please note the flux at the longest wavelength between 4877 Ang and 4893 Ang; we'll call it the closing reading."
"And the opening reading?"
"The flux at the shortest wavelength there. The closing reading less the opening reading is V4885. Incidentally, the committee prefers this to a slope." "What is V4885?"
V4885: 0.3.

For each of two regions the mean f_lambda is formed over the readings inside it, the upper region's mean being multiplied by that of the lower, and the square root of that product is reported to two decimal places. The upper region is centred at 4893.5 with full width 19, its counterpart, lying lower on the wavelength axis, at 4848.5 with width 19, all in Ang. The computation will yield 8.19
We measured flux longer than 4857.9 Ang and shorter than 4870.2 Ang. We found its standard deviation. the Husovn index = 0.04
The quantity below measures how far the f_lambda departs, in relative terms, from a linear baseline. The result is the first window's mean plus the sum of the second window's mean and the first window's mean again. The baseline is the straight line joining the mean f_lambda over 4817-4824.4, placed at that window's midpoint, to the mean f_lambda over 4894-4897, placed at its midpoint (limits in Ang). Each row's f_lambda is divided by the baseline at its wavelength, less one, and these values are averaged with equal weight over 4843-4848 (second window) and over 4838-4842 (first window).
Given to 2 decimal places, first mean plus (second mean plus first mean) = -0.24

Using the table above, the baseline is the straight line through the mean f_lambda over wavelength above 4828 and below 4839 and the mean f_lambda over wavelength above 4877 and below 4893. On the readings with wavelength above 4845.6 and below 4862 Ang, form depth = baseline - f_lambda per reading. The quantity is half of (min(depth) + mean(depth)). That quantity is 0.36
